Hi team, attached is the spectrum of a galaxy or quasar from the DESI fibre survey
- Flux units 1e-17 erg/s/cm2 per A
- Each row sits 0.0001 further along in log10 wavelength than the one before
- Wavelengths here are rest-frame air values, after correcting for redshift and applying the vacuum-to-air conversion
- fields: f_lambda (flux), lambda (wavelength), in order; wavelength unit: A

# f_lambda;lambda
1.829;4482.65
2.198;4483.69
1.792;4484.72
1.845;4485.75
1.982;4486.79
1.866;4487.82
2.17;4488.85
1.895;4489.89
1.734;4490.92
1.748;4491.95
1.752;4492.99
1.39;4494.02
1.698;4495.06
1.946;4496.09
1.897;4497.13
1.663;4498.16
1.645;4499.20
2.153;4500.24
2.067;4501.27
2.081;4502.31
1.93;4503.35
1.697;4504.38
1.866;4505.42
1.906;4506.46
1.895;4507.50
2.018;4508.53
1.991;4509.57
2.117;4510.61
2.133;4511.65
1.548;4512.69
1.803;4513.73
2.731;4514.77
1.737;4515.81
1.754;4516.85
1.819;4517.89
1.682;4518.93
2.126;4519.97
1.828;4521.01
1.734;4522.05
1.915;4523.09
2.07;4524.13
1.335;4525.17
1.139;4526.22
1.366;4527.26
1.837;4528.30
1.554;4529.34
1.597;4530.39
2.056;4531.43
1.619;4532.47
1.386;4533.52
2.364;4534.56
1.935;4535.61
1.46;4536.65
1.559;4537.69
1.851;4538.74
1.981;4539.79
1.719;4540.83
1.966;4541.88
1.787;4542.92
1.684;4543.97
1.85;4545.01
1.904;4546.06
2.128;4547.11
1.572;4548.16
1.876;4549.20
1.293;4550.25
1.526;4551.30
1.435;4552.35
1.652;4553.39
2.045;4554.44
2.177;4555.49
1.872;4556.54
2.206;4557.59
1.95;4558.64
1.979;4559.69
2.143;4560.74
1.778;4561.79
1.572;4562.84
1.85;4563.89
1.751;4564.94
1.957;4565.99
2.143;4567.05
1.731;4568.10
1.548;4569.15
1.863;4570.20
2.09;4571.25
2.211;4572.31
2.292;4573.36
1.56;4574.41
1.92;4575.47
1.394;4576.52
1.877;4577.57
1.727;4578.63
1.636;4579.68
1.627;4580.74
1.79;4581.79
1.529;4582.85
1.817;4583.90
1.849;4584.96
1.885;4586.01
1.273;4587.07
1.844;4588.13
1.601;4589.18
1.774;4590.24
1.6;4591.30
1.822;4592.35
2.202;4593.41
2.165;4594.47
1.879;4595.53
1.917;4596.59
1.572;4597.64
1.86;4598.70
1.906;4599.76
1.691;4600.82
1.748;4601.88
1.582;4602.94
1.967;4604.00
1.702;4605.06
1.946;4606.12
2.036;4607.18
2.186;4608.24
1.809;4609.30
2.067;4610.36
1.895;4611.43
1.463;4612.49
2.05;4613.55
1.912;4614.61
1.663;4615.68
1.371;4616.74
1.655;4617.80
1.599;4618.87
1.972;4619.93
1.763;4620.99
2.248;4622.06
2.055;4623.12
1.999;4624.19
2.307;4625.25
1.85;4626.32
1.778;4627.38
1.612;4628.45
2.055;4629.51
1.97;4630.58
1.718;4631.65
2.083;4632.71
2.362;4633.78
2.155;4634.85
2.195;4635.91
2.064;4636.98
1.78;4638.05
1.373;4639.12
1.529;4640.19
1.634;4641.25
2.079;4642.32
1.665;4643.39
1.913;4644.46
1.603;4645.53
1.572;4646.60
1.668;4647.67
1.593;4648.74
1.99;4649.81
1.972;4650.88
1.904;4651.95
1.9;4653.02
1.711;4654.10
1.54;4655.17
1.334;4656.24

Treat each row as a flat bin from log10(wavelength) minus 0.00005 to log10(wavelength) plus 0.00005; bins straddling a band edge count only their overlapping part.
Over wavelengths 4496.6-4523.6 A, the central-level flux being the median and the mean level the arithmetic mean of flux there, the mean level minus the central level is 0.017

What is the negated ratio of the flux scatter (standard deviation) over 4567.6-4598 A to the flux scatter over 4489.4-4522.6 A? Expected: -1.02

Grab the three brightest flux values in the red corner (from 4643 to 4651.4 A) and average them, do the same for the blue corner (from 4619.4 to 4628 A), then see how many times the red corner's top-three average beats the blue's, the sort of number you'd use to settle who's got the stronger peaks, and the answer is 0.89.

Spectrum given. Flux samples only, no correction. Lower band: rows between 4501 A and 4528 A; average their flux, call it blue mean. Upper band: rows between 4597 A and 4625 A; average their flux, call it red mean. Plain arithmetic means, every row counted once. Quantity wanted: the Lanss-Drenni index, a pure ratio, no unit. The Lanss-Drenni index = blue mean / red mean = 1.01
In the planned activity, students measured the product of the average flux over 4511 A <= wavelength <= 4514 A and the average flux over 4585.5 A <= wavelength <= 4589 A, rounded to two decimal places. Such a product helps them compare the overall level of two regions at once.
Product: 3.05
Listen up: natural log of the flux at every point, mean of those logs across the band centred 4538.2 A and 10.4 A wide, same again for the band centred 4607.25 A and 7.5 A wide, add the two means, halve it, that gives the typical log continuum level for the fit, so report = 0.623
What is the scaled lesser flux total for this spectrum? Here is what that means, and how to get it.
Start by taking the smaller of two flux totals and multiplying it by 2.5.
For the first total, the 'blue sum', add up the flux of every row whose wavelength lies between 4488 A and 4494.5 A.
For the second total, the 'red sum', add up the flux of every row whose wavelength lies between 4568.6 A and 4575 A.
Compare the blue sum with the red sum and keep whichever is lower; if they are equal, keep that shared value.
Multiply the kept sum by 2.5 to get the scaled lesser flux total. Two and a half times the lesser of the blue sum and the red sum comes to 27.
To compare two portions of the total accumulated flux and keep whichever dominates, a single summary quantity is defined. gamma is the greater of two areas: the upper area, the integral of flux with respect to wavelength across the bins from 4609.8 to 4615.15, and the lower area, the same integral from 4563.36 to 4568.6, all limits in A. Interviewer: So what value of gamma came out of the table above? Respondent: 10.0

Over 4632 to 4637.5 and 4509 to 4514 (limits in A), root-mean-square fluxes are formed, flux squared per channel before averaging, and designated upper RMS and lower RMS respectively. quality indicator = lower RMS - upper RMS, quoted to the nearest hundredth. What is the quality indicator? -0.24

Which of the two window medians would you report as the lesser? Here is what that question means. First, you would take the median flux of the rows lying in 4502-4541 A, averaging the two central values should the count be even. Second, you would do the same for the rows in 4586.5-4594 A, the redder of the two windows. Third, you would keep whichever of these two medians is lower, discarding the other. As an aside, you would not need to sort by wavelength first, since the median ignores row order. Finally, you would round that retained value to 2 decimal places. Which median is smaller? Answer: 1.77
